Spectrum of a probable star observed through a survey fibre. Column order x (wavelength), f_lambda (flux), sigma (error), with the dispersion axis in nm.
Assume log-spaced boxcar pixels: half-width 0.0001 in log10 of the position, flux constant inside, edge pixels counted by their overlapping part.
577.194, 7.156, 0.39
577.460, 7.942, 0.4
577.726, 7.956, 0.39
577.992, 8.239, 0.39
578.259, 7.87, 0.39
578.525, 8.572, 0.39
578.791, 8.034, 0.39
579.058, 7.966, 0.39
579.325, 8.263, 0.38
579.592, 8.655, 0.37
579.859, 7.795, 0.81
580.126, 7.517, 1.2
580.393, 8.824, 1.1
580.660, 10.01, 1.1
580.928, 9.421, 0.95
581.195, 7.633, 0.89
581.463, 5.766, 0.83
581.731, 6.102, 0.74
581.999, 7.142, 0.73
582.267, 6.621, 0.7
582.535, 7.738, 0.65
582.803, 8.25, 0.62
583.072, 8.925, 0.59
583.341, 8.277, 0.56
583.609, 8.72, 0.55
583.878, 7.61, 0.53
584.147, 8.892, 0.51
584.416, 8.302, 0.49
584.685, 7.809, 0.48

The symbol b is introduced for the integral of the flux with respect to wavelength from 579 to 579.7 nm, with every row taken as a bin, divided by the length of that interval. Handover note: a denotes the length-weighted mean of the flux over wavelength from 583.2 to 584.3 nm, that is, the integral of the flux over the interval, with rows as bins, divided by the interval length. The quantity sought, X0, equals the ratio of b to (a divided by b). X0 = 8.2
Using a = 8.4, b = 8.31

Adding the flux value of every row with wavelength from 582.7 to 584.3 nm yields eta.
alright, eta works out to 50.7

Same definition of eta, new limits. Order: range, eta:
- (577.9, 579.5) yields 48.9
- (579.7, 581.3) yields 51.2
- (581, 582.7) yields 41.0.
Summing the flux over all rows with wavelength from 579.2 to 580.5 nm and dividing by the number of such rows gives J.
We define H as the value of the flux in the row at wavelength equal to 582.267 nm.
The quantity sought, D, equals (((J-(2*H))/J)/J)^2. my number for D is 0.006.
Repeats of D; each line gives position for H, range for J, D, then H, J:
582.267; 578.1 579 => 0.006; 6.621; 8.16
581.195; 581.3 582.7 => 0.037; 7.633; 6.67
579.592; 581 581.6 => 0.056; 8.655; 6.70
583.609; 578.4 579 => 0.018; 8.72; 8.30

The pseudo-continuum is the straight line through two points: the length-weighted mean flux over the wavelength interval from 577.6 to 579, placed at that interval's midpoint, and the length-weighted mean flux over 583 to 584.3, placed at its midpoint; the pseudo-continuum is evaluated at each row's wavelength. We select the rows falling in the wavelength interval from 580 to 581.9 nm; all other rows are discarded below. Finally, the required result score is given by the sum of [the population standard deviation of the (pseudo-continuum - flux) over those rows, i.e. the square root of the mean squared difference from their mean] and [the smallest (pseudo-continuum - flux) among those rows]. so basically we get -0.22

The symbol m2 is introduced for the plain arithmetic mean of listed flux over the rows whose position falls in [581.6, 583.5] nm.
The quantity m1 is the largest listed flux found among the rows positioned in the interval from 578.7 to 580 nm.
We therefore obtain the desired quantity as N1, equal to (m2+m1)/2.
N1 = 8.1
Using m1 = 8.655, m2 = 7.58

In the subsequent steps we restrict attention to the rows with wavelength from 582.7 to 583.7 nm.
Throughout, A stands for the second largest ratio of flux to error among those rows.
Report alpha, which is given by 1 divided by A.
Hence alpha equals 0.066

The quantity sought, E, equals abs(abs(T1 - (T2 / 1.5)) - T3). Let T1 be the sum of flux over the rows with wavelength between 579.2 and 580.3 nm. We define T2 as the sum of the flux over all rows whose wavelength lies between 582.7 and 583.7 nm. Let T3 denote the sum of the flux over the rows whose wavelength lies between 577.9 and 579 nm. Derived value 23.3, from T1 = 32.2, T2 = 34.2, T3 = 32.7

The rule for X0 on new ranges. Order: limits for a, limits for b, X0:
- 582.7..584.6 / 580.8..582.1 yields 6.2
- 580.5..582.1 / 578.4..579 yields 8.8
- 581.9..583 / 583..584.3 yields 9.5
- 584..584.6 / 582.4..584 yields 8.0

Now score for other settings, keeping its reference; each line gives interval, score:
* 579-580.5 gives -0.11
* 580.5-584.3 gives -0.55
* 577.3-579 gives -0.20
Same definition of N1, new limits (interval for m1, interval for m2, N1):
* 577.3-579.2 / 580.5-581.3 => 8.8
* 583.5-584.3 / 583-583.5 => 8.7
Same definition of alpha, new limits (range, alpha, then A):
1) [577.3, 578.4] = 0.049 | 20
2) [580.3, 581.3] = 0.110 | 9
